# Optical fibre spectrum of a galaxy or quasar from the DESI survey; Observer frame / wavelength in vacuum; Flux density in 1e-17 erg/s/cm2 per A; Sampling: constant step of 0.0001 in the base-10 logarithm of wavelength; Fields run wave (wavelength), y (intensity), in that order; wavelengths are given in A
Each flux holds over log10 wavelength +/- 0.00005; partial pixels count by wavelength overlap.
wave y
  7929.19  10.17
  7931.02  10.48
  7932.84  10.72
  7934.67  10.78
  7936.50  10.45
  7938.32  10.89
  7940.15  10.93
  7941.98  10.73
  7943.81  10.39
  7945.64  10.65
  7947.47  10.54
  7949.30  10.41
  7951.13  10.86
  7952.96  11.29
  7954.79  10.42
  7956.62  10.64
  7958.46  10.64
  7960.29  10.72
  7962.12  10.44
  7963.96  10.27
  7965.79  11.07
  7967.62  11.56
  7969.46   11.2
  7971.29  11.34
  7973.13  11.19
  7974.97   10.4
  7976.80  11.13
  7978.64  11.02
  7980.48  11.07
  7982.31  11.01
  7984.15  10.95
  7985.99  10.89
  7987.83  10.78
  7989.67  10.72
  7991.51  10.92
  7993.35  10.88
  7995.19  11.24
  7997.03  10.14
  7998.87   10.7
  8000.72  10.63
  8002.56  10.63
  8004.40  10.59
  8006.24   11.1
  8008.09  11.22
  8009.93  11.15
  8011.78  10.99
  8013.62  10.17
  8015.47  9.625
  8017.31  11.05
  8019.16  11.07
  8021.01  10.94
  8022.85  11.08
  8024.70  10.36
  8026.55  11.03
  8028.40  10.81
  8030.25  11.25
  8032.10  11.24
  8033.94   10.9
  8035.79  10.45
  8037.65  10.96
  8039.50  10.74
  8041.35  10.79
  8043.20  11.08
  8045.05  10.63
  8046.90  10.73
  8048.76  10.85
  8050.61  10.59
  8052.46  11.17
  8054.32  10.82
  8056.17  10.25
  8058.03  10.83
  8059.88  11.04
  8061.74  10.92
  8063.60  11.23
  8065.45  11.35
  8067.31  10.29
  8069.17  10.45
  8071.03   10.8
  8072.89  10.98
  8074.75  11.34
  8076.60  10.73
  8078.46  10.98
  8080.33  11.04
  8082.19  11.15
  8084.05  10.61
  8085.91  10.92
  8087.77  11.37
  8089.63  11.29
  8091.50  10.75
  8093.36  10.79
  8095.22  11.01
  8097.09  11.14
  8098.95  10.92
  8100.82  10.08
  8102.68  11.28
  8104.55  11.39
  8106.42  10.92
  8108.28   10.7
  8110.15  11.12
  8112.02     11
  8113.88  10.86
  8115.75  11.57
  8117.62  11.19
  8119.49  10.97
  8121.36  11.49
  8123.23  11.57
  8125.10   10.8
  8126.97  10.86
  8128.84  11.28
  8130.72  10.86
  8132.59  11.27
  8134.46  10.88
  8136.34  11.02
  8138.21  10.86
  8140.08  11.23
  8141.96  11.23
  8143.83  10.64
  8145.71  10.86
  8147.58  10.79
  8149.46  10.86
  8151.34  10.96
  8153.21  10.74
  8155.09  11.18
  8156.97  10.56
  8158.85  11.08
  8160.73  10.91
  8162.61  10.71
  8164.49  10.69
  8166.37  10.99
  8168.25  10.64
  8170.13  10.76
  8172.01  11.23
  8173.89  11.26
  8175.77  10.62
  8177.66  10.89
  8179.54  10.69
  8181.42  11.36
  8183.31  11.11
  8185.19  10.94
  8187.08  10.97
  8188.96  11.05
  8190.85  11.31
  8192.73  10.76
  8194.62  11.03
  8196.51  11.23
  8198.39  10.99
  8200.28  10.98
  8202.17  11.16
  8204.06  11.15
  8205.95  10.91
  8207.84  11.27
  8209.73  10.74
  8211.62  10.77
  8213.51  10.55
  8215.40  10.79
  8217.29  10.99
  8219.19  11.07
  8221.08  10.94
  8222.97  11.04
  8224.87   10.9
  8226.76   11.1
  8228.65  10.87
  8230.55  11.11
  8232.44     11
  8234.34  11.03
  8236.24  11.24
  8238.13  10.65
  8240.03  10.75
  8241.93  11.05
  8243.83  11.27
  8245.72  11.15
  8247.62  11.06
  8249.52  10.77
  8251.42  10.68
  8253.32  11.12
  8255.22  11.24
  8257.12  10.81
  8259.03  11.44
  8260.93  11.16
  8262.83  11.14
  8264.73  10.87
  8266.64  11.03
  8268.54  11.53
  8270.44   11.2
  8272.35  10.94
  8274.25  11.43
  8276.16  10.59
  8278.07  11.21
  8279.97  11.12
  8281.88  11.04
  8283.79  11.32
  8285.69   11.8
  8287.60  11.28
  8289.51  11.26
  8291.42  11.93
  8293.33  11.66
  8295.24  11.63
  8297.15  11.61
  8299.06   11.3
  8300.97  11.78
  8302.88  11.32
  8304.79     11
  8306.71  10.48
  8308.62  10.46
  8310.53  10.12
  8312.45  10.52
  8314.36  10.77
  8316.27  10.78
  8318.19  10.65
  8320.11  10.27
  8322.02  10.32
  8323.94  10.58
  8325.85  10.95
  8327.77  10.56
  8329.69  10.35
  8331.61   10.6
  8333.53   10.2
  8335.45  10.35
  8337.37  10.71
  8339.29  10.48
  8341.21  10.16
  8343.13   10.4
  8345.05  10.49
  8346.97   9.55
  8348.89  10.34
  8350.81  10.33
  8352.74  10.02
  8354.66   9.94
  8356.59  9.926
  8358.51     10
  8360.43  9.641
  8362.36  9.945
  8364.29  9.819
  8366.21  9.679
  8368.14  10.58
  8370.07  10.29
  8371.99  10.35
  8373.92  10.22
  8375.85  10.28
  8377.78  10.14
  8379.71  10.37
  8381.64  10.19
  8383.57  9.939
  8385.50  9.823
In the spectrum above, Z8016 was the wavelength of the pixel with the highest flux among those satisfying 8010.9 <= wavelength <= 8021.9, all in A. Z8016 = 8019.16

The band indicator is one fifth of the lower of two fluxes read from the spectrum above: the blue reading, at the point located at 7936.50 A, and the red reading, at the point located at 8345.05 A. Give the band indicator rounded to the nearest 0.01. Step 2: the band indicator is 2.09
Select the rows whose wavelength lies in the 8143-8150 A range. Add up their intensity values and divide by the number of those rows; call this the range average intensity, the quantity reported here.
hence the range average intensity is 10.8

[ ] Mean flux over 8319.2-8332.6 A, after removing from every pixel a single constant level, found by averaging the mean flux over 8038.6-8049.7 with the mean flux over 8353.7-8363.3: 0.17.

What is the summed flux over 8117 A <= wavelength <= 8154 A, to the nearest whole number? 220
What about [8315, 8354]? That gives 208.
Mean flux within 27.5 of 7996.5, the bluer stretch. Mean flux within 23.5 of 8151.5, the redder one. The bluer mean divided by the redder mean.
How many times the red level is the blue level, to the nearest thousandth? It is 0.993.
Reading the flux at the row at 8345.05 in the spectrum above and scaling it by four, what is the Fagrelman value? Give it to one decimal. 42.0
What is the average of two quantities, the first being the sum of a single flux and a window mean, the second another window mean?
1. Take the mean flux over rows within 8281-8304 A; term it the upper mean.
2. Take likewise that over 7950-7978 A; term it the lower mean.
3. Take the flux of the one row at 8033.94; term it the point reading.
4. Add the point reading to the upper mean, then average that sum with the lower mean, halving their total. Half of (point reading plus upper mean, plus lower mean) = 16.6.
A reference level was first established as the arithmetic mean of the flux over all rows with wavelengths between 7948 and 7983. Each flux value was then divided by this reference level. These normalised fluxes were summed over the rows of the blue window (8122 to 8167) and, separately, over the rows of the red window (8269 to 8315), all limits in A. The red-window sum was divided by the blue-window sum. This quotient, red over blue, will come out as 1.02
